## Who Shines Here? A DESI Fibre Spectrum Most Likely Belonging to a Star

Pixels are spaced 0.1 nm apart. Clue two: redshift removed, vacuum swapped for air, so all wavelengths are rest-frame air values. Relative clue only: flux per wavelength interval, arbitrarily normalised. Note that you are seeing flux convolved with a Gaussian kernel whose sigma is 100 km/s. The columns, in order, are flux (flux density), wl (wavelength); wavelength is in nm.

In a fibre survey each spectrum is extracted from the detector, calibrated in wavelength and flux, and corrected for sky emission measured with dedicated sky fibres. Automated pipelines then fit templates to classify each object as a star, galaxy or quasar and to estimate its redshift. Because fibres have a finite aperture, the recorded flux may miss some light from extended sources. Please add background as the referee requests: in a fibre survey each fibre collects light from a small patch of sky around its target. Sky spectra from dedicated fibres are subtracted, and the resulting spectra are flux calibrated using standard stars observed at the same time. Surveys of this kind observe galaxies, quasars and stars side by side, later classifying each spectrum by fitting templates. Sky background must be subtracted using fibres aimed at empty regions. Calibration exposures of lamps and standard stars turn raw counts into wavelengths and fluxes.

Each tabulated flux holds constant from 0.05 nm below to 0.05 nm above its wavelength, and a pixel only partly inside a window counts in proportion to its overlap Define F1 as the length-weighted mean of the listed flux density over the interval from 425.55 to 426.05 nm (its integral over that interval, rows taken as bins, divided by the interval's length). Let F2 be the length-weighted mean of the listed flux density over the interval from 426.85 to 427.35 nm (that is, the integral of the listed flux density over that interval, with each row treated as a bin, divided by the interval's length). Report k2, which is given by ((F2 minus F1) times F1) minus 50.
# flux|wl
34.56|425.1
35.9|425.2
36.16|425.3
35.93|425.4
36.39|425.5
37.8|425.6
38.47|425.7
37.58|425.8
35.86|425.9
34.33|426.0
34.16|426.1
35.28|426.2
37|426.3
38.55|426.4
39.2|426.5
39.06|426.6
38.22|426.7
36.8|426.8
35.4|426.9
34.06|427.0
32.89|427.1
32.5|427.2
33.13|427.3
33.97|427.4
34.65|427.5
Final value -168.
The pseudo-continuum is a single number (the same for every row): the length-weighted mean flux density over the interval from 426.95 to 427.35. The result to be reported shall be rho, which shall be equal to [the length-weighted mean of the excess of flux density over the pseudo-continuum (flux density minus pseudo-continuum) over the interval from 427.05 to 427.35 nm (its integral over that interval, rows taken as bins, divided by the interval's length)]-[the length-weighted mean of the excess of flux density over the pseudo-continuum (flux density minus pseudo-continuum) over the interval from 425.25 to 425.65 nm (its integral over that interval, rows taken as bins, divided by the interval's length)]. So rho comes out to -4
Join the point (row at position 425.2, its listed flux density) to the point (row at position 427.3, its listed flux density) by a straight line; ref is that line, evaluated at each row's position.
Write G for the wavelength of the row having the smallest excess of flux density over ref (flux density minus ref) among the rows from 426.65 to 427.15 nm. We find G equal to 427.1 nm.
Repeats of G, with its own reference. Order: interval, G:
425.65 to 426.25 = 426.1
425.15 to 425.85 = 425.2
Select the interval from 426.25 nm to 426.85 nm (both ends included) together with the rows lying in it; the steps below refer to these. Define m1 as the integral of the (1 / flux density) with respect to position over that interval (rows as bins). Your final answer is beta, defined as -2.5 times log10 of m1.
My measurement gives 4.5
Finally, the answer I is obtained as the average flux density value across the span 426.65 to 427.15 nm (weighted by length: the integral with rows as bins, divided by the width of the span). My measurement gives 35.5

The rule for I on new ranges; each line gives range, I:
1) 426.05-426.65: 37.2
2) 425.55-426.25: 36.2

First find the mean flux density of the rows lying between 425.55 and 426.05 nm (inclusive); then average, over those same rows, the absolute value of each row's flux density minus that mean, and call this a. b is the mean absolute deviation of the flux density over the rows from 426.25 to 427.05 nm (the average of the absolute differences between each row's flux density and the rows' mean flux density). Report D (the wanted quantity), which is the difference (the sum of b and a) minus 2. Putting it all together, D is 0.84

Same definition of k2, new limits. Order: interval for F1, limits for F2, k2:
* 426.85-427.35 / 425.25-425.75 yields 63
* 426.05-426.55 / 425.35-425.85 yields -35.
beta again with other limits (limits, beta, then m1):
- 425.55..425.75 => 5.7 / 0.0052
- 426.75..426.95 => 5.6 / 0.0055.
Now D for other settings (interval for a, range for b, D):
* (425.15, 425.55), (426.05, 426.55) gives -0.13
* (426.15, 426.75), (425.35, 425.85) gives 0.02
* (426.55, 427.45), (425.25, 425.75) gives 0.95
